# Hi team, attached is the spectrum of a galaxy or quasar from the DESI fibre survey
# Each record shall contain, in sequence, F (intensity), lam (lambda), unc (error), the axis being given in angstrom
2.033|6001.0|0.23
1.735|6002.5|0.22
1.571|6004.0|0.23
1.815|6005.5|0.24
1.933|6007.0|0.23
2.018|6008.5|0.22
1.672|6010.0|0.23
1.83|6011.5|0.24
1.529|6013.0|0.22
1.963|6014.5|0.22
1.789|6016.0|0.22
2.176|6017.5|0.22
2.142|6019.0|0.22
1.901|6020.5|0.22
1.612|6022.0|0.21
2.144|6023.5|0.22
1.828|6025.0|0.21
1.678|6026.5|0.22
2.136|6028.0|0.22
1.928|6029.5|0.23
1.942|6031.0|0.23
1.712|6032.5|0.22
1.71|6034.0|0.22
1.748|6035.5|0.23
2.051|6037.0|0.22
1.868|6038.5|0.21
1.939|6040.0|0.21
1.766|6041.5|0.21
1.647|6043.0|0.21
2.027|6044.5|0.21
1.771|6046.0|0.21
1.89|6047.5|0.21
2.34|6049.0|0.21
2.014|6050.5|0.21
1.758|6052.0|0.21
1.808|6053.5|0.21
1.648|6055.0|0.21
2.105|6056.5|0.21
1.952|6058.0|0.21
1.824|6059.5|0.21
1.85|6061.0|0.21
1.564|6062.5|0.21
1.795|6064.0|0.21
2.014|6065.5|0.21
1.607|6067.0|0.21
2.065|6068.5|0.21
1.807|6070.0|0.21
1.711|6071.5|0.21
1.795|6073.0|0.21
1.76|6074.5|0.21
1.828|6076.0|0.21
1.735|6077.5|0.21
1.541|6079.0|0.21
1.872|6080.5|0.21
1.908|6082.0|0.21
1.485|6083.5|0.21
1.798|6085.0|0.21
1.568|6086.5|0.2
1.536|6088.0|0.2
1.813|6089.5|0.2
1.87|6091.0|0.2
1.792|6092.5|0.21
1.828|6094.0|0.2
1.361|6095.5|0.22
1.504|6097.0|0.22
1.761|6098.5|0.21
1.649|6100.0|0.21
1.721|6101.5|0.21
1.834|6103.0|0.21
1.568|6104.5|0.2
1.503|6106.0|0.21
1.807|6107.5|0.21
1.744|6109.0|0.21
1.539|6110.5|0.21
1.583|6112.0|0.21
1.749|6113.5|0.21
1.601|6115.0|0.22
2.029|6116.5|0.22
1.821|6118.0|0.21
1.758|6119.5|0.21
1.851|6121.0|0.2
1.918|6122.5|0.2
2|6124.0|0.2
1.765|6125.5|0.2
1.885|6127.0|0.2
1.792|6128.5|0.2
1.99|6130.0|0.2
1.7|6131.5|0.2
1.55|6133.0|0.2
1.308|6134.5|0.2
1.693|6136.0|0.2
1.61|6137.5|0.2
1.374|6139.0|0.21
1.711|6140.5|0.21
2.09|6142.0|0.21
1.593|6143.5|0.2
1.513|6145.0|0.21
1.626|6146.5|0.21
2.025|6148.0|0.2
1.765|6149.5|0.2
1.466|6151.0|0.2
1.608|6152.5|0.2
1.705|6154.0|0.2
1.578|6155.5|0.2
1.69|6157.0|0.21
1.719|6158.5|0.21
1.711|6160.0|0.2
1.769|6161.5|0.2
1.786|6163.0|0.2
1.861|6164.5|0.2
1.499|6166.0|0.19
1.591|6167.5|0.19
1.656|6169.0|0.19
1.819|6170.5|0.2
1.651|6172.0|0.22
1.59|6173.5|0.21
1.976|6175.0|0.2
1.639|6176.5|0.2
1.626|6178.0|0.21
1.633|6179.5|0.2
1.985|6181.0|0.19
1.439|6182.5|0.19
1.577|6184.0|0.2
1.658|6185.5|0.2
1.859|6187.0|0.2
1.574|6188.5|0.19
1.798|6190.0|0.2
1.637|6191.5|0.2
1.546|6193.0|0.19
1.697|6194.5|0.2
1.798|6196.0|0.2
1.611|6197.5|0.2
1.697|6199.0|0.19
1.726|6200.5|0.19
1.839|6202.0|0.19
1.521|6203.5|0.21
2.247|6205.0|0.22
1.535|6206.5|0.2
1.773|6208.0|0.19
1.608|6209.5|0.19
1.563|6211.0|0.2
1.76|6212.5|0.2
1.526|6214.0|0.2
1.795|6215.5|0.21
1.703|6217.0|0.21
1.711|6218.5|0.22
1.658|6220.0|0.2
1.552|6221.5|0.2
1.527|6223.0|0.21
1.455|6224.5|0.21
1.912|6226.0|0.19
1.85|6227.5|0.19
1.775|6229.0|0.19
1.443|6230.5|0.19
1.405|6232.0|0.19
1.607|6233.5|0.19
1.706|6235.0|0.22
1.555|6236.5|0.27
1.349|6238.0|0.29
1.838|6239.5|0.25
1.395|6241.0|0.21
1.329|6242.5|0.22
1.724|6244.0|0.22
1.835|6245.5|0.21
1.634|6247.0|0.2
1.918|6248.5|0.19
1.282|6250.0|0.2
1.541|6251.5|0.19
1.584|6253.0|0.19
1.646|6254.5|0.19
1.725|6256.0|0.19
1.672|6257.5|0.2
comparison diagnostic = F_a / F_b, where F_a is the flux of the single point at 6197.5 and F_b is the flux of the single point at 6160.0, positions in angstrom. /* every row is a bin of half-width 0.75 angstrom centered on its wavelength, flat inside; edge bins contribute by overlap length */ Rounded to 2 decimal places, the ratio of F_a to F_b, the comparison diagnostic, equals 0.94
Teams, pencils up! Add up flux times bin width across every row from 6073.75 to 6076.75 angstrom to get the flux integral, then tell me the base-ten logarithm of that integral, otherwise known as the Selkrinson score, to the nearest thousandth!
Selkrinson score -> 0.731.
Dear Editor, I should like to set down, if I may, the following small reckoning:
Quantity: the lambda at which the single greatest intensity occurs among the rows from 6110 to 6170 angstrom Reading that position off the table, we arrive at 6142.0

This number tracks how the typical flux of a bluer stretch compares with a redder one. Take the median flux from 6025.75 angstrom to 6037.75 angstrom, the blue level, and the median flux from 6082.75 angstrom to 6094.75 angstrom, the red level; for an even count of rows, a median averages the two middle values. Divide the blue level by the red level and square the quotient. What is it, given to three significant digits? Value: 1.05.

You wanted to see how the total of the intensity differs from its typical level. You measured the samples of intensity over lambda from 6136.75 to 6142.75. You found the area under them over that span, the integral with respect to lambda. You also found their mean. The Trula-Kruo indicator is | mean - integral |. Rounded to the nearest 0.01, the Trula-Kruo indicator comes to 8.48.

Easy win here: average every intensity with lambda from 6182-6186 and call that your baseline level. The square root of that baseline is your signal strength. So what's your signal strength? 1.25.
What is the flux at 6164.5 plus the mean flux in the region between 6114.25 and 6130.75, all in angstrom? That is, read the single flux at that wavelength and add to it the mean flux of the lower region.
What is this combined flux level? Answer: 3.72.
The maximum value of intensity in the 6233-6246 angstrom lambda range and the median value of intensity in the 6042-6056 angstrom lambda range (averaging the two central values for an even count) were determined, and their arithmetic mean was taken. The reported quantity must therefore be 1.82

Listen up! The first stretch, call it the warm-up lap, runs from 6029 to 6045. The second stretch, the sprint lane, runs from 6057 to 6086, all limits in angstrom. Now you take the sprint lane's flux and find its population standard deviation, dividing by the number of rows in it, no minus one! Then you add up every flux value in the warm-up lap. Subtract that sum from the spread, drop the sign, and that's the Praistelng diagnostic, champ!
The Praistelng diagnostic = 20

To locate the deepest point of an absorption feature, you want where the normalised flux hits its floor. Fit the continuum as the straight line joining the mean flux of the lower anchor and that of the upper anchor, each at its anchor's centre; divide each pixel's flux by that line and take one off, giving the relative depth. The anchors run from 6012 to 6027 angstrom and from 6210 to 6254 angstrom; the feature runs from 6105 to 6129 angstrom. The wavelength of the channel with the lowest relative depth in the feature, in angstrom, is 6106.0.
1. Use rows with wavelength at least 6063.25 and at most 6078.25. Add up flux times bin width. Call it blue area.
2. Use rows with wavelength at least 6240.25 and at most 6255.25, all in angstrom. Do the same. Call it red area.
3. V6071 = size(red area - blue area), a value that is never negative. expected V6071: 3.3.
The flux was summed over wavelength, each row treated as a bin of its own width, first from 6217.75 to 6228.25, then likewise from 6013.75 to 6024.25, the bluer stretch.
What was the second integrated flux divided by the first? 1.18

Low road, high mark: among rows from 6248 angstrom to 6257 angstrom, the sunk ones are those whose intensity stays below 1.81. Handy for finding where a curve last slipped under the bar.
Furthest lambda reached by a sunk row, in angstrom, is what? 6256.0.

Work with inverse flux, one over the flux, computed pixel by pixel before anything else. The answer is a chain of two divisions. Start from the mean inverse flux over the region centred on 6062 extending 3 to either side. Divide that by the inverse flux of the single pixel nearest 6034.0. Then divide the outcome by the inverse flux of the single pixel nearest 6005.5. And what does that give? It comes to 1.77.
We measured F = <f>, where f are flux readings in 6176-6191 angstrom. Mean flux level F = 1.68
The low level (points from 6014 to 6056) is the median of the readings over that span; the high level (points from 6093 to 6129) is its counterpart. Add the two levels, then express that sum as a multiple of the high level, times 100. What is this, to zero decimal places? 207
